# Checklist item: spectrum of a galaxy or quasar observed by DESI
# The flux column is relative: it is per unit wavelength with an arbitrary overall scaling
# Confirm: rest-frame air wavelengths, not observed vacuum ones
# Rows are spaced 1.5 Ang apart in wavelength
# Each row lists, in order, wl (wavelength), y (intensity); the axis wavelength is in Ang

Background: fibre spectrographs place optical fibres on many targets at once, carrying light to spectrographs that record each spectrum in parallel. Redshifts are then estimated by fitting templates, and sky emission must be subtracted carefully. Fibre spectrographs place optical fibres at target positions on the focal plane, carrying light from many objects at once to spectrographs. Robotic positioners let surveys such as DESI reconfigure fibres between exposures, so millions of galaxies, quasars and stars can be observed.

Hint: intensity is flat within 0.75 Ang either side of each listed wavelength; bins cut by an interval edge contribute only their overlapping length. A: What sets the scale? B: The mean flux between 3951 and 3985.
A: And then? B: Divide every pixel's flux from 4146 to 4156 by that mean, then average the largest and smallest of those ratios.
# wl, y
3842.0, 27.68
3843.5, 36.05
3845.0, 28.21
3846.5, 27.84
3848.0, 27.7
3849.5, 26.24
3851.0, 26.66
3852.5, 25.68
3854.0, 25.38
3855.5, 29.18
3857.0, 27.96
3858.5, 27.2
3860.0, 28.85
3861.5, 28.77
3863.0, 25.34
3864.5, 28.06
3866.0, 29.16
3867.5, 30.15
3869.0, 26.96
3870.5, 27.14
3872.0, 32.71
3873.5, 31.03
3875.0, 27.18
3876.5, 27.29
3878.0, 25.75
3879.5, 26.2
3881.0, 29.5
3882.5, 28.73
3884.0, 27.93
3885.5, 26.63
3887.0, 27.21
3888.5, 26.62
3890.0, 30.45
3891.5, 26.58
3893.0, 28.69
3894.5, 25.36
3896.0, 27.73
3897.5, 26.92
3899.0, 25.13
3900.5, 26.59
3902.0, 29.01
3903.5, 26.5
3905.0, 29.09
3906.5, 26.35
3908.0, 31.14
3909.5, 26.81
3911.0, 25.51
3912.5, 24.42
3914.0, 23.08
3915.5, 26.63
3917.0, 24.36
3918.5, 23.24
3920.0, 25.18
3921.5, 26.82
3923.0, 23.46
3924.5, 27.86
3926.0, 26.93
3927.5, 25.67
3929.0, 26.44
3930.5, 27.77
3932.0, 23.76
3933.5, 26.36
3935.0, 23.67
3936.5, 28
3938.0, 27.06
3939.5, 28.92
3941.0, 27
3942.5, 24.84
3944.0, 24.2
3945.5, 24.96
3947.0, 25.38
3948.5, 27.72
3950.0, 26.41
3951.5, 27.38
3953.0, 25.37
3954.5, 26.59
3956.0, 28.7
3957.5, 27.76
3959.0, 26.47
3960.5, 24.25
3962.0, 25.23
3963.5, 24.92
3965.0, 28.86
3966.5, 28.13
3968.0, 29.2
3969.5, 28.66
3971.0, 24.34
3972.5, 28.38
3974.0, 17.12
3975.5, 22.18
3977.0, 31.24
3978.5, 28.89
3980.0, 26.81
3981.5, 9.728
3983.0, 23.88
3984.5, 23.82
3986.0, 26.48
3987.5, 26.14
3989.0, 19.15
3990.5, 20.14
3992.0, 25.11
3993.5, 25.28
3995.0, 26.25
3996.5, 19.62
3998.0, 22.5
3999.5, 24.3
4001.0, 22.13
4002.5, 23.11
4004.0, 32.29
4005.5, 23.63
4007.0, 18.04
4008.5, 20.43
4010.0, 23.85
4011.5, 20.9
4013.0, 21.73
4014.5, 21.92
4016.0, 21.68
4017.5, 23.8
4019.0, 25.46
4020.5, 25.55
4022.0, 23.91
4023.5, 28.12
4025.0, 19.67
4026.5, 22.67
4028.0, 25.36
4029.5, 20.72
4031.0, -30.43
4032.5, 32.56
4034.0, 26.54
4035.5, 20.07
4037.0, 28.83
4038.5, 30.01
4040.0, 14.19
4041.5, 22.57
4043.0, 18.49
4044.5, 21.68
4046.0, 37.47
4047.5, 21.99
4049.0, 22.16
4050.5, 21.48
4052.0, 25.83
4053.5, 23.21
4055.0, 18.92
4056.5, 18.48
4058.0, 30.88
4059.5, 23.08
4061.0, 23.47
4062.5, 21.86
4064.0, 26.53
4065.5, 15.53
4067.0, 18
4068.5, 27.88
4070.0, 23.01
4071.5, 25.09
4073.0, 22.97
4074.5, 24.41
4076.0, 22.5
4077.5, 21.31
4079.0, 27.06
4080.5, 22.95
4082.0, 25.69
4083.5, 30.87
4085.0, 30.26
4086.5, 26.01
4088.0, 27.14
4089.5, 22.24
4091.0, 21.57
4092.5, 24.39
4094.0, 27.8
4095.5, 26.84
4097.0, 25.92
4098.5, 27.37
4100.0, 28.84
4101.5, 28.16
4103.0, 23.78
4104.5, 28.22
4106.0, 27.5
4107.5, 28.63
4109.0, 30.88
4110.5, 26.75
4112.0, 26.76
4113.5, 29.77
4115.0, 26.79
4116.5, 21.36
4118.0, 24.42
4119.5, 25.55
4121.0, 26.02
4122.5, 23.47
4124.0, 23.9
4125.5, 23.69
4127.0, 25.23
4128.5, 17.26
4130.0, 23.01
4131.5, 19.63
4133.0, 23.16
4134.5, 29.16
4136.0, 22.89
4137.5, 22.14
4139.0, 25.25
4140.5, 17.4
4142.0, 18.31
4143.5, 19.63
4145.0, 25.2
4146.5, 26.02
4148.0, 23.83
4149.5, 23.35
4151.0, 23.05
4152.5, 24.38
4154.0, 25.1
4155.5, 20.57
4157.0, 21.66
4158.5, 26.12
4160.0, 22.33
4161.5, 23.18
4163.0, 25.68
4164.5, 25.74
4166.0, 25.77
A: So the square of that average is 0.83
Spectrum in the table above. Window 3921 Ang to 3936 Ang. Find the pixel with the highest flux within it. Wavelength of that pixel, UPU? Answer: 3924.5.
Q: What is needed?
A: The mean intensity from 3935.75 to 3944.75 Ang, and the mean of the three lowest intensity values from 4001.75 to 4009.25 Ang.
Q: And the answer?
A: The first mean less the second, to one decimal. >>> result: 6.1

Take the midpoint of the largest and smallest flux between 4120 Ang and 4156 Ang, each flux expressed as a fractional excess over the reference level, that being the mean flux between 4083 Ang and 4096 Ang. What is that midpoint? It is -0.12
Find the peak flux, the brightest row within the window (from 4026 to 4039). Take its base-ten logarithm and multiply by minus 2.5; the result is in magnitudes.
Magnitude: -3.78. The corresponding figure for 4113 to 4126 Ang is -3.68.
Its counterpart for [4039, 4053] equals -3.93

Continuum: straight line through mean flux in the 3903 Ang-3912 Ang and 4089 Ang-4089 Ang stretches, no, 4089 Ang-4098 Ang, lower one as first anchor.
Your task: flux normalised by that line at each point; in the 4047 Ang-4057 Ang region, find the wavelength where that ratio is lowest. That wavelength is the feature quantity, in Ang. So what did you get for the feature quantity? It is 4056.5 Ang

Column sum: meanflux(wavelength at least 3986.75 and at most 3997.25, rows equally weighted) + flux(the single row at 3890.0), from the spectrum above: 53.5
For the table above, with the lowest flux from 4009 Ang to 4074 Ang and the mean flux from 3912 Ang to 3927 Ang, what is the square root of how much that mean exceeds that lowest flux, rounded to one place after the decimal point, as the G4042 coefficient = 7.5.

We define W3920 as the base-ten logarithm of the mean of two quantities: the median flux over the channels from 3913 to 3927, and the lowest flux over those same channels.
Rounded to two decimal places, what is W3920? 1.38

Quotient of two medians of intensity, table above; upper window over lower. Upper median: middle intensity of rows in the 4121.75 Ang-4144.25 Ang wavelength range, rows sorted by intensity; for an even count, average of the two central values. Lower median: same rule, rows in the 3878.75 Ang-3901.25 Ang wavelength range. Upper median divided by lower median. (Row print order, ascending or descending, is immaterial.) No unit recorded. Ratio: 0.85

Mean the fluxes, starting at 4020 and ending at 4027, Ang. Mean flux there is 24.0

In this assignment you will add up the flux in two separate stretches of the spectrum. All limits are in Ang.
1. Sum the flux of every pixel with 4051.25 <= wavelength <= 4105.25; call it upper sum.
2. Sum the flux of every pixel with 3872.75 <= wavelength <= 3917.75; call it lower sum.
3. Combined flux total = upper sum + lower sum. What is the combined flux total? 1702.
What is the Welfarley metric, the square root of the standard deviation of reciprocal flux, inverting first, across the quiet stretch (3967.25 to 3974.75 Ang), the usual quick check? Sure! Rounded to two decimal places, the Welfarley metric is 0.10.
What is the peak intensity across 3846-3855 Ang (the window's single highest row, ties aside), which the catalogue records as 27.84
